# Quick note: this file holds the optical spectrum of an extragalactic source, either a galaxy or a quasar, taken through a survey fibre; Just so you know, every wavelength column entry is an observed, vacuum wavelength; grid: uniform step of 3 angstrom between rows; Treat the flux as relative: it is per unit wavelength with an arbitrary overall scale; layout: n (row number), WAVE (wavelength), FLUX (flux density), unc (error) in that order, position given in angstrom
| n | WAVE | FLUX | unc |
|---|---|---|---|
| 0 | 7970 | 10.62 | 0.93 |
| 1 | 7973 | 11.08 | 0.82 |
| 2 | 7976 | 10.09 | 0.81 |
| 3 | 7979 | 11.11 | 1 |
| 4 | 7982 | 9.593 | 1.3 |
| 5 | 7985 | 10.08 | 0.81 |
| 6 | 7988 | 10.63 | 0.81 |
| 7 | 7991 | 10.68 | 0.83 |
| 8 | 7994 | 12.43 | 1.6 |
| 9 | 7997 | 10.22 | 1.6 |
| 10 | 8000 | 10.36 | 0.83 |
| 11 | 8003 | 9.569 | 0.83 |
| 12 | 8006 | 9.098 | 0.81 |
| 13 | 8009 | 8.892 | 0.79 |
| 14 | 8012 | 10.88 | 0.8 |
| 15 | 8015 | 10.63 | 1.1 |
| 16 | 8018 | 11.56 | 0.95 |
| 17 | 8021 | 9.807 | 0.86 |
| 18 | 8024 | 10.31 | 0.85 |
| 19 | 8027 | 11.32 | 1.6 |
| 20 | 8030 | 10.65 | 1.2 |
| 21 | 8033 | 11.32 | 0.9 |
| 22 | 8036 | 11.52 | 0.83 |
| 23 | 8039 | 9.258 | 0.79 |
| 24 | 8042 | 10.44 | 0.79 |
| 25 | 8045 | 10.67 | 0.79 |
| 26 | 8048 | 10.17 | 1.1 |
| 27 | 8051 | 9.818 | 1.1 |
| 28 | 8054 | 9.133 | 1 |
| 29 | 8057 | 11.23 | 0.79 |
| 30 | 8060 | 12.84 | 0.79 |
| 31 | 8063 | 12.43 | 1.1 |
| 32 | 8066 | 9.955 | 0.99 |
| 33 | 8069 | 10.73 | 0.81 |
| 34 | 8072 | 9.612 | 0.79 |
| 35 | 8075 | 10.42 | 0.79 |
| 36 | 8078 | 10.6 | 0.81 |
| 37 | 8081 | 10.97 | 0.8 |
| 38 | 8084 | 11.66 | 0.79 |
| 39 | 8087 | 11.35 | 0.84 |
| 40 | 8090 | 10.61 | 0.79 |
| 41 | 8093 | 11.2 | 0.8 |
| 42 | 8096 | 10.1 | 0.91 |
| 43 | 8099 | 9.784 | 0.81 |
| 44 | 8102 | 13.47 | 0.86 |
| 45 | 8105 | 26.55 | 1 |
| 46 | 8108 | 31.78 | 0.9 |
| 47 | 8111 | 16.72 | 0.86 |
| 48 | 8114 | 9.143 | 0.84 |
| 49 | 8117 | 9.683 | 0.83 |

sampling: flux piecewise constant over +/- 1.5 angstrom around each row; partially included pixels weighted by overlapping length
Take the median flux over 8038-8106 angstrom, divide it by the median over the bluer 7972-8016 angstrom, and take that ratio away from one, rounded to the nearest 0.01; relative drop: -0.02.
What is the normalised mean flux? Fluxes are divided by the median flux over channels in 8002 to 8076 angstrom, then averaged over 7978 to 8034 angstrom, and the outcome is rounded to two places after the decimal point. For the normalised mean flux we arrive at 1.00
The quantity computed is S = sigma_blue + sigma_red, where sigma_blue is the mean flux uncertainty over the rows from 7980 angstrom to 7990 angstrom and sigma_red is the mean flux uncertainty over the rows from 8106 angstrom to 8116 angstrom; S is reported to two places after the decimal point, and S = 1.84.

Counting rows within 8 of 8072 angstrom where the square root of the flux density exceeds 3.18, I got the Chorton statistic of 3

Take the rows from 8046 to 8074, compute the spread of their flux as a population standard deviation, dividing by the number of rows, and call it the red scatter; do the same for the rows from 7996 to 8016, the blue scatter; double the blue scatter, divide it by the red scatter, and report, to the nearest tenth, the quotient 1.2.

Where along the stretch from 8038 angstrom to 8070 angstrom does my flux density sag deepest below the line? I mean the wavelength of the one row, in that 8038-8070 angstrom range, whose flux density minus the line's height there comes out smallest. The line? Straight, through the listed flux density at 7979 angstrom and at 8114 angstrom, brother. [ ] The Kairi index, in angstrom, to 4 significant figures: 8039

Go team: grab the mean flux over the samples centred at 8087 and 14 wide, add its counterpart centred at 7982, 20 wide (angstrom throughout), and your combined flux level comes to 21.6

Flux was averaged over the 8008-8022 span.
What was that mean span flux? 10.4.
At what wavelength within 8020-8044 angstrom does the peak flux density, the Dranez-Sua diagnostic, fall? 8036 angstrom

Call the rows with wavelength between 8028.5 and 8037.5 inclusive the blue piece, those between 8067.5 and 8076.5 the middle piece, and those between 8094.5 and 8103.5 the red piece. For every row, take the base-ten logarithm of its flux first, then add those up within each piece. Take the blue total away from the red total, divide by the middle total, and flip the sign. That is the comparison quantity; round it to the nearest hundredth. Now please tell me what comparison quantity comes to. 0.01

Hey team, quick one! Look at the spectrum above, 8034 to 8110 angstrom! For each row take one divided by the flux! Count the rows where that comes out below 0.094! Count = 13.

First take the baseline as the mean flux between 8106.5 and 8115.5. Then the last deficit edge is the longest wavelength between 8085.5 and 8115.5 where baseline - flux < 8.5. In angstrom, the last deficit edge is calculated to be 8111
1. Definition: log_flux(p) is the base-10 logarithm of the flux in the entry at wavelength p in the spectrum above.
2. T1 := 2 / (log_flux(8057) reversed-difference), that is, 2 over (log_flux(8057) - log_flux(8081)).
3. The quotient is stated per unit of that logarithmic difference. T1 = 197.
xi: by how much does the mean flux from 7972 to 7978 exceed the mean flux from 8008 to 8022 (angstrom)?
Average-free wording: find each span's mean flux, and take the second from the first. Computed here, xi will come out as 0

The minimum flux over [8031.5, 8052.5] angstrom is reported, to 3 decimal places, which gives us 9.258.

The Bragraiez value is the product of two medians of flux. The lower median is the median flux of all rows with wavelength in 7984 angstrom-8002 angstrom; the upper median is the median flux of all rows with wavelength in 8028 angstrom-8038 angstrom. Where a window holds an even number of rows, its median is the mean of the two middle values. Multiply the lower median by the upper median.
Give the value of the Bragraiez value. 119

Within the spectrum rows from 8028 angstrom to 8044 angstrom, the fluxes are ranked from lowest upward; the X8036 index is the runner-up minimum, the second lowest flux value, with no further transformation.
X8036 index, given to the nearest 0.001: 10.440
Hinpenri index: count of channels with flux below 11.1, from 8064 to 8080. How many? 5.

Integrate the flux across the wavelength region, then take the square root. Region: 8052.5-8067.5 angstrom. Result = 12.91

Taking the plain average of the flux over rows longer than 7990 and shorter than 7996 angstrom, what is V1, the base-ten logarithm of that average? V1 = 1.06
